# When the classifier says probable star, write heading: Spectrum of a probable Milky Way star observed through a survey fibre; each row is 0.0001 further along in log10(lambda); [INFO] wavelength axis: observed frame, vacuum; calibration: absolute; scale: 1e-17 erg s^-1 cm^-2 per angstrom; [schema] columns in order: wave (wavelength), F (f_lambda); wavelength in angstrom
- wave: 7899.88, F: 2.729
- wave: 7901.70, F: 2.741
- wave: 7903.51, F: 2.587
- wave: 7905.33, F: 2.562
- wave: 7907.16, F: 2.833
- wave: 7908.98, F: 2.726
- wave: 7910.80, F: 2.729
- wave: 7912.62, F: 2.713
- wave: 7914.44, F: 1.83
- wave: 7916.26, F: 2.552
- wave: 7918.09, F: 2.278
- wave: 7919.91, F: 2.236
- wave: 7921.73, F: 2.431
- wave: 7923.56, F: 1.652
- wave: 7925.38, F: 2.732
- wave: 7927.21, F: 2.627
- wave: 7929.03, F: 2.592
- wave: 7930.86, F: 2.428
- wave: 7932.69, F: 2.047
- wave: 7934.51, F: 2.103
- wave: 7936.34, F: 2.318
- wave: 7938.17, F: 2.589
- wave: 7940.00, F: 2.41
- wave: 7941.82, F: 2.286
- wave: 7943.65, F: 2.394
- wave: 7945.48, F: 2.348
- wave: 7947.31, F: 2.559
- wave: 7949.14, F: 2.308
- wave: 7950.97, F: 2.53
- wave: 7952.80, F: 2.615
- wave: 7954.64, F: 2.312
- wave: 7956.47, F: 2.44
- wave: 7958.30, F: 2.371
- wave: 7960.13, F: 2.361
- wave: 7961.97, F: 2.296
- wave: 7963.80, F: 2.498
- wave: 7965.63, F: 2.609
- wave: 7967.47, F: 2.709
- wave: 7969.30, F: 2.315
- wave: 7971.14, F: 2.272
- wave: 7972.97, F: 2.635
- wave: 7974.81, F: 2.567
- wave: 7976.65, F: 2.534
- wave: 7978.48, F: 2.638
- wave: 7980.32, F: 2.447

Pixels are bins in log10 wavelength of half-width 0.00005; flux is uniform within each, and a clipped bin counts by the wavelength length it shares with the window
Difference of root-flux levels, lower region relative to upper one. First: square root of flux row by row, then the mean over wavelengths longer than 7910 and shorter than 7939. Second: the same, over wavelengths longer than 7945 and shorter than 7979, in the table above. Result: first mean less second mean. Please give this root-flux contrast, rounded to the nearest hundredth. -0.04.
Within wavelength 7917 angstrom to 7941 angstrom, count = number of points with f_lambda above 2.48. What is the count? 4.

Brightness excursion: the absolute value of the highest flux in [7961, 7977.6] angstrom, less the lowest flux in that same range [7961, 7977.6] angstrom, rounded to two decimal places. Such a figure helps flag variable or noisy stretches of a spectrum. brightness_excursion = 0.44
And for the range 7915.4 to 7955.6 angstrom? 1.08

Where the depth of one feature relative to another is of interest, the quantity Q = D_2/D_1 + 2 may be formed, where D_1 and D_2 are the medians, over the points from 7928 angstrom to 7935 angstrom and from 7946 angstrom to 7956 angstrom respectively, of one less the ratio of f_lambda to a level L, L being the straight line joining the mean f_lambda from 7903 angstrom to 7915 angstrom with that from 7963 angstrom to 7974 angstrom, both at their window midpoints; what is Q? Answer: 2.0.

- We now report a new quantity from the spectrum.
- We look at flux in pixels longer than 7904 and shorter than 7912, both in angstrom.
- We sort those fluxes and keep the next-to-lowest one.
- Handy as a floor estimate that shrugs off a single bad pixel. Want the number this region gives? 2.726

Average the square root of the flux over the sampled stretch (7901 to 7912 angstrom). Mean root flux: 1.64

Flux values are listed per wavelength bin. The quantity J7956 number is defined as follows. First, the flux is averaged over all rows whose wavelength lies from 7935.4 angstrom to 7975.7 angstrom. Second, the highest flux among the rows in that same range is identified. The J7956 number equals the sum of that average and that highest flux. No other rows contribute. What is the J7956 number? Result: 5.15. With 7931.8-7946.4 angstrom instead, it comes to 4.90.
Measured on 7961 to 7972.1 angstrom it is 5.16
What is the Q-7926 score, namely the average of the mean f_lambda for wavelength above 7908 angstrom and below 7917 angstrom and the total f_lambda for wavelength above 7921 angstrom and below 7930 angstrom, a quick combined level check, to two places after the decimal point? 7.27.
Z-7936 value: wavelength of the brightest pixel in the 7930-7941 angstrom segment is 7938.17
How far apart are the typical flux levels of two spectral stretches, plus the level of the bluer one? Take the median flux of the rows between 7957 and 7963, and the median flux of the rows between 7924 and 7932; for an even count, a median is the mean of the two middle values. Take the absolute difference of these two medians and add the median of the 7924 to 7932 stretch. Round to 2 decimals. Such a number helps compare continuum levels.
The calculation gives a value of 2.86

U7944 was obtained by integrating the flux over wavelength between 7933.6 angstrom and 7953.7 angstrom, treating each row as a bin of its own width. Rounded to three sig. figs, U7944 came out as 48.4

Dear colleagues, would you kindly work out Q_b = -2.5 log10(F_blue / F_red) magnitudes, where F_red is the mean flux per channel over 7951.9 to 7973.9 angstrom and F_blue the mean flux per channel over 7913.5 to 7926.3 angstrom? 0.096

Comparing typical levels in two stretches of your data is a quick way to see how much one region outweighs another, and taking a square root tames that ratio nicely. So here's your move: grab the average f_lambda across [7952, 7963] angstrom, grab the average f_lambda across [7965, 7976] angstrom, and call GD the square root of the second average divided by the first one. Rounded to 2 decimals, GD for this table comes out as 1.02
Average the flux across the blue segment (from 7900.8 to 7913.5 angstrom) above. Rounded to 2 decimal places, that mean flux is 2.70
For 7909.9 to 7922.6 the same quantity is 2.40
